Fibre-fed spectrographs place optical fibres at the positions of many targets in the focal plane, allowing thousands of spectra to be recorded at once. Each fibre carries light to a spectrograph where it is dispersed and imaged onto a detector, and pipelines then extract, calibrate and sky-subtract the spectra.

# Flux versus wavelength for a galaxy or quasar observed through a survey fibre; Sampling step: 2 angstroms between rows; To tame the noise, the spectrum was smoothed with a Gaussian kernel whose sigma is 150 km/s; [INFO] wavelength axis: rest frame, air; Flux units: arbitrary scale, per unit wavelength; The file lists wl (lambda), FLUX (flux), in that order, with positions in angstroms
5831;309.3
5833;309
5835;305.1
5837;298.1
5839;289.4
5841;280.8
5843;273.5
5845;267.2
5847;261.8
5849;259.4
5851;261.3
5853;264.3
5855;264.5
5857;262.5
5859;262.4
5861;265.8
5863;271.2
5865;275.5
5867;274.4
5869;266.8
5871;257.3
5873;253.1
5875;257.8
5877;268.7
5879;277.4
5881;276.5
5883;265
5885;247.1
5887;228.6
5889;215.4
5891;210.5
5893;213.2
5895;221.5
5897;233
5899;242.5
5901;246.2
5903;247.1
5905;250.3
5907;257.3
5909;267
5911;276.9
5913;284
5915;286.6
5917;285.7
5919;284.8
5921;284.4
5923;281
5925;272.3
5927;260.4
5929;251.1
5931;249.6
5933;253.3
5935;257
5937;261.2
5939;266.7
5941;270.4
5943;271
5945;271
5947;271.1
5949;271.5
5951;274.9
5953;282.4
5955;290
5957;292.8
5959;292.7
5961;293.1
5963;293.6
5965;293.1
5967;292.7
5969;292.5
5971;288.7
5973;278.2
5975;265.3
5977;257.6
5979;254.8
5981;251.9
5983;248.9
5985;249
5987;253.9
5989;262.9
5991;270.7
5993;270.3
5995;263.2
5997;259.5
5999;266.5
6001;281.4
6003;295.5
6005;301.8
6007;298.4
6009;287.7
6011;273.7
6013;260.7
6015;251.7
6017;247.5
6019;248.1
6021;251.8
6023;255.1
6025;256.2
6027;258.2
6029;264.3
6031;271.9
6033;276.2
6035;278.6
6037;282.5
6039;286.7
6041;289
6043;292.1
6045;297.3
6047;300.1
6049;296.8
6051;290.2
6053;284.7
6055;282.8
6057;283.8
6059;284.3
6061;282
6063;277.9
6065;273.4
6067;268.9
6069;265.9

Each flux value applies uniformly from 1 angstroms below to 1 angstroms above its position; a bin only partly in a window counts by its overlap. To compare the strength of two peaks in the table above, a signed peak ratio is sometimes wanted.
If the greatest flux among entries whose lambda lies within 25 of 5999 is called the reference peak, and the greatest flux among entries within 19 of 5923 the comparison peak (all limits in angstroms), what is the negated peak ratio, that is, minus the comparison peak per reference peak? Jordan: -0.95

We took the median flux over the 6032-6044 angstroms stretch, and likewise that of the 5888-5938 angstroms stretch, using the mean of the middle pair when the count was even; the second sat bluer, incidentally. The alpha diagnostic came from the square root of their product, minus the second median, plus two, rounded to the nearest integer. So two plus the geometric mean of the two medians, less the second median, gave 15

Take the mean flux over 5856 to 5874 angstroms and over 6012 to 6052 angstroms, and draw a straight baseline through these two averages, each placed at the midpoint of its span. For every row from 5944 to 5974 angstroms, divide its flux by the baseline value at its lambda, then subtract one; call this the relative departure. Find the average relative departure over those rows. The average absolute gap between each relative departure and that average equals 0.030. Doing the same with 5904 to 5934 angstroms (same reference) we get 0.049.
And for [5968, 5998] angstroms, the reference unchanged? 0.039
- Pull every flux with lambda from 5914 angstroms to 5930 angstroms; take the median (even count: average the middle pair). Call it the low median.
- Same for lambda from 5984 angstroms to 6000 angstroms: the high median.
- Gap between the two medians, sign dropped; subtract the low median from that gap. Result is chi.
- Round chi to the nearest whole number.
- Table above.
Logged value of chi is -263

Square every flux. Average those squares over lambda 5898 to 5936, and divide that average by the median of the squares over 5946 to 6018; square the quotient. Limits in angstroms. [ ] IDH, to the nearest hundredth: 0.90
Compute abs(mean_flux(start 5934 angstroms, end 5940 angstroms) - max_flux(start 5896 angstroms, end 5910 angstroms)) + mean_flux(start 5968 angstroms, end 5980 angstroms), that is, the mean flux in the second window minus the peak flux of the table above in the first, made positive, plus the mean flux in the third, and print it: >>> 278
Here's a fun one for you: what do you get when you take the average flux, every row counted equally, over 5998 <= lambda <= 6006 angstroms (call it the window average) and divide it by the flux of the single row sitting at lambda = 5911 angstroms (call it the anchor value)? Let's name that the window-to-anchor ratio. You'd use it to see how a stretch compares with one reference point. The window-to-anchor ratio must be 1.0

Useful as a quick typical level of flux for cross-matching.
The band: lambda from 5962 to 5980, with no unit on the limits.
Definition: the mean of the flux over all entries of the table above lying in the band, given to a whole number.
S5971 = 280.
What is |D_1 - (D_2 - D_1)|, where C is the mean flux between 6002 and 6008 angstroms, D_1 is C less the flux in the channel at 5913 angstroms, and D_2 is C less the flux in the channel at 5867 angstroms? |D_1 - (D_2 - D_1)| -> 5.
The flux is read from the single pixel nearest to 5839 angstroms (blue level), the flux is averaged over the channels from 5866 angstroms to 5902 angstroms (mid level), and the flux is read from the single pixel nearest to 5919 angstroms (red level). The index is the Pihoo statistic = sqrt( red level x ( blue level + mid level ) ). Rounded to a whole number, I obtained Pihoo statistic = 391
